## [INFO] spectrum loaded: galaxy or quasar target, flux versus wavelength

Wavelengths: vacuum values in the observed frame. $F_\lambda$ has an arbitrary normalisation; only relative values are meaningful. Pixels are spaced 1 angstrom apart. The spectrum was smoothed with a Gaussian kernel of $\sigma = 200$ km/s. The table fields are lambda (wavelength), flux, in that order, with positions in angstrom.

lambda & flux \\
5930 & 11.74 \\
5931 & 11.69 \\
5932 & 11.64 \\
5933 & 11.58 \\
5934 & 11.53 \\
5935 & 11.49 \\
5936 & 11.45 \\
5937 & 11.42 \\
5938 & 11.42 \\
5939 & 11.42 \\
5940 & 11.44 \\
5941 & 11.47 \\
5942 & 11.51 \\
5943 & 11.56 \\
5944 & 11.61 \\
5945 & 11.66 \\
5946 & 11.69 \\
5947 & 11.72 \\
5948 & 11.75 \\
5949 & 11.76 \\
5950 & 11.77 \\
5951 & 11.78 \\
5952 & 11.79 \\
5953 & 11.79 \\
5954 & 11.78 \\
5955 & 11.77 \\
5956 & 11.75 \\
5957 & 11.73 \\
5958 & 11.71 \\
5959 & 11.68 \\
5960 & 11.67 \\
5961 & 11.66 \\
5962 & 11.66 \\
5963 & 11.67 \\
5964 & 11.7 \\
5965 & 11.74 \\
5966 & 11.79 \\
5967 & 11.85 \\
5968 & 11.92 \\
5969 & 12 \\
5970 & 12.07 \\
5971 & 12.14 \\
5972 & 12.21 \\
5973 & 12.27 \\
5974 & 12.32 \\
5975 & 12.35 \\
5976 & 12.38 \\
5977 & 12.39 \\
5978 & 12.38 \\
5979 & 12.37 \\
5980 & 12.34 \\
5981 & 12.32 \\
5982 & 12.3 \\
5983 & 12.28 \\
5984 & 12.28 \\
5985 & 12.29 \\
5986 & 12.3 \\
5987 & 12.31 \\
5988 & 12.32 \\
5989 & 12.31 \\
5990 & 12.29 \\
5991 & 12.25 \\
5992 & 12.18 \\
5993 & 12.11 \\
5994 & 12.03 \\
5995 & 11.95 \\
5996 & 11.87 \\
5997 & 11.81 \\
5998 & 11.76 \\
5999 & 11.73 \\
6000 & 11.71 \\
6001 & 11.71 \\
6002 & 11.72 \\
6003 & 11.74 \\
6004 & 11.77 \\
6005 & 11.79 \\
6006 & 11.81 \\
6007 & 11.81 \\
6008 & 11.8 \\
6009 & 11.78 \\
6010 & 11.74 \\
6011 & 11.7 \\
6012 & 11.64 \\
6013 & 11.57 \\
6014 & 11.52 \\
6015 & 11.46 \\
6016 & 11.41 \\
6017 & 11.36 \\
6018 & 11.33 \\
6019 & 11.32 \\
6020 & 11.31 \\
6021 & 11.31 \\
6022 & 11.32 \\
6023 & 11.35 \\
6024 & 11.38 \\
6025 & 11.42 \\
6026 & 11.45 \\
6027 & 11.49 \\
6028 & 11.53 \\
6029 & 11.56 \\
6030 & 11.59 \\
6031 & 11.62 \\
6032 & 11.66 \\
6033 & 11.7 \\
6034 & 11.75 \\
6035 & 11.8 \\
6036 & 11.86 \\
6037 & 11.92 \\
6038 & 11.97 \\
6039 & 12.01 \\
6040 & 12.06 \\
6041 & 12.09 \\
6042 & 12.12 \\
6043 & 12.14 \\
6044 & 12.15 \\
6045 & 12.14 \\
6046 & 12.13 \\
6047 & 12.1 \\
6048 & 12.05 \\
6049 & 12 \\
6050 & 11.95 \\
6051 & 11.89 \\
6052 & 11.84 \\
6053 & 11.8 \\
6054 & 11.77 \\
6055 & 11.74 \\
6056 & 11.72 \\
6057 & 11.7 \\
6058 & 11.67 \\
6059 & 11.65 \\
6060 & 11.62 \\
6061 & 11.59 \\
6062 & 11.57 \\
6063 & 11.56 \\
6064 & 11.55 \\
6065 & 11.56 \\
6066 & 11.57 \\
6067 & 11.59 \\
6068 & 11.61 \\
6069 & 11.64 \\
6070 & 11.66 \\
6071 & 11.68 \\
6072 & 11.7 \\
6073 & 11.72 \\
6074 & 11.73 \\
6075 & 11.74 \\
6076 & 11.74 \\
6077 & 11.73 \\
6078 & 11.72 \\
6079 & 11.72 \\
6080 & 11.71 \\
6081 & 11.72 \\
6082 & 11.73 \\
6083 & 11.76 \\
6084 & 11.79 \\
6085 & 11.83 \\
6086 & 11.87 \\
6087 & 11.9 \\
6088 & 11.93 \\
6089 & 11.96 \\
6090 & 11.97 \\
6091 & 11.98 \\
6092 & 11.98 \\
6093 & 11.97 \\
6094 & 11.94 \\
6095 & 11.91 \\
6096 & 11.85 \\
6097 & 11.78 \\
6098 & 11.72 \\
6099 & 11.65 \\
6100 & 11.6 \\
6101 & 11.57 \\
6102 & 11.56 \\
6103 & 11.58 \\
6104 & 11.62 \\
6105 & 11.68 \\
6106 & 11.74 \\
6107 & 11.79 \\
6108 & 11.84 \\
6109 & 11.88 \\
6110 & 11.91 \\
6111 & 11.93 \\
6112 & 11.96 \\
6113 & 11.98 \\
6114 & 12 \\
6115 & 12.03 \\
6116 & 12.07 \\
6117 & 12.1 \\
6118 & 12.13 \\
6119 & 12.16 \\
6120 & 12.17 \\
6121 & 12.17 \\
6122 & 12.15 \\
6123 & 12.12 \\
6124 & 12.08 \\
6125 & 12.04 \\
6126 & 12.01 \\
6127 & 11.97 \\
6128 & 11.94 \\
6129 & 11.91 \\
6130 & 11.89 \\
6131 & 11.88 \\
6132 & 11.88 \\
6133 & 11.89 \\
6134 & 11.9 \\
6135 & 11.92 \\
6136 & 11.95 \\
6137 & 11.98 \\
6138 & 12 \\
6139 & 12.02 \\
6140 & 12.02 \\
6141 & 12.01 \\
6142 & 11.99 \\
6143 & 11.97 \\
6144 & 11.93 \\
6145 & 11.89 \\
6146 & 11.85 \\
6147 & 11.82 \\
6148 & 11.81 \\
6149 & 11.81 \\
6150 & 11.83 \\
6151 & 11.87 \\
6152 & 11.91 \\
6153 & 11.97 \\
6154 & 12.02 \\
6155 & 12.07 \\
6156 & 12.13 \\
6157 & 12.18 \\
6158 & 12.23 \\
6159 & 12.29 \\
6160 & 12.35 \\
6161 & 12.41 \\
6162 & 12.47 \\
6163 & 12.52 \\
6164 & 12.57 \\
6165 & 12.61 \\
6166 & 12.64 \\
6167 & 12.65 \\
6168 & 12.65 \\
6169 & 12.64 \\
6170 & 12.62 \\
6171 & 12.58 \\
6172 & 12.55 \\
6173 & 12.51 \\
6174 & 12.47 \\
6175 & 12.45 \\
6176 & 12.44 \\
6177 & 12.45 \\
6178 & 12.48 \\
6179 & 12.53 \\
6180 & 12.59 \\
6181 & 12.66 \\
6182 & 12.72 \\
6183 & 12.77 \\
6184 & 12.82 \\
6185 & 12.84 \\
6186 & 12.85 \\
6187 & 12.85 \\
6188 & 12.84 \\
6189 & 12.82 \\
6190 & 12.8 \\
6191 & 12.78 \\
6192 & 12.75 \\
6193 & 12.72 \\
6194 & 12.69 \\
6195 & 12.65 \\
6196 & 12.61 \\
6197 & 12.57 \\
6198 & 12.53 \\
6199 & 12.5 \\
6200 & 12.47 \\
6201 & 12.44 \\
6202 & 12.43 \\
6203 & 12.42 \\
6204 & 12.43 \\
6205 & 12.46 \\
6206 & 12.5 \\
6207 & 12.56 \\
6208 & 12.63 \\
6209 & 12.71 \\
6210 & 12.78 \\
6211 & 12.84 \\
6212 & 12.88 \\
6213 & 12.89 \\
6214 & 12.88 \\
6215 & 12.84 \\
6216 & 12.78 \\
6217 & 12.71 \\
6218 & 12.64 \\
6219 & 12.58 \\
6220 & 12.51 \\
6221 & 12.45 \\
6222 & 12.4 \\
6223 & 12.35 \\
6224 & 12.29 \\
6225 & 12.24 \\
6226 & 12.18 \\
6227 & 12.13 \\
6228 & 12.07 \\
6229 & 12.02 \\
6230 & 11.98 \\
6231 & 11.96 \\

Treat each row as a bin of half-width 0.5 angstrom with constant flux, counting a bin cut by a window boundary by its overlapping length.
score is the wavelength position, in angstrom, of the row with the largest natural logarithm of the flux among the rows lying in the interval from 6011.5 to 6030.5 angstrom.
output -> 6012 angstrom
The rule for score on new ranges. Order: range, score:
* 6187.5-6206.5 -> 6188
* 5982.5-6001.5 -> 5988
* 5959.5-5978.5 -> 5977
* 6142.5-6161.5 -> 6161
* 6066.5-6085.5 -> 6085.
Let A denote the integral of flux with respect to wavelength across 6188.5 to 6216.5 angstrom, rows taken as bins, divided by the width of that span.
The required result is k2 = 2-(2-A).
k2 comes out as 12.7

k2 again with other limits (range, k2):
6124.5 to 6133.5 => 11.9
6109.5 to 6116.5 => 12.0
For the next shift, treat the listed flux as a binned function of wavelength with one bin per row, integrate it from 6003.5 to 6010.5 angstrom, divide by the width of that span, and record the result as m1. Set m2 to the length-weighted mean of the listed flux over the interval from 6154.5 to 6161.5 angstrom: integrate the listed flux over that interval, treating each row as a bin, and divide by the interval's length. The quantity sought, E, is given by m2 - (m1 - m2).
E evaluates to 12.7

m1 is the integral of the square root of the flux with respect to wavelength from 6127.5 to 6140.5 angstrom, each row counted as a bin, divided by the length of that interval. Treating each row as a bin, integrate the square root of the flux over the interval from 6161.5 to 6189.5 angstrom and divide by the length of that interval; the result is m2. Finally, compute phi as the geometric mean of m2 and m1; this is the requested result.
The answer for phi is 3.50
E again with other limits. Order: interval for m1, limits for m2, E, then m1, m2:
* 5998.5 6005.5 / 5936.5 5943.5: 11.2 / 11.7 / 11.5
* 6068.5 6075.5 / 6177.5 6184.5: 13.6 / 11.7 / 12.7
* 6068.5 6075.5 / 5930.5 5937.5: 11.4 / 11.7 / 11.5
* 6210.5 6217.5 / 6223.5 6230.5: 11.4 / 12.8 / 12.1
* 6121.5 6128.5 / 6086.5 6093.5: 11.9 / 12.0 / 12.0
